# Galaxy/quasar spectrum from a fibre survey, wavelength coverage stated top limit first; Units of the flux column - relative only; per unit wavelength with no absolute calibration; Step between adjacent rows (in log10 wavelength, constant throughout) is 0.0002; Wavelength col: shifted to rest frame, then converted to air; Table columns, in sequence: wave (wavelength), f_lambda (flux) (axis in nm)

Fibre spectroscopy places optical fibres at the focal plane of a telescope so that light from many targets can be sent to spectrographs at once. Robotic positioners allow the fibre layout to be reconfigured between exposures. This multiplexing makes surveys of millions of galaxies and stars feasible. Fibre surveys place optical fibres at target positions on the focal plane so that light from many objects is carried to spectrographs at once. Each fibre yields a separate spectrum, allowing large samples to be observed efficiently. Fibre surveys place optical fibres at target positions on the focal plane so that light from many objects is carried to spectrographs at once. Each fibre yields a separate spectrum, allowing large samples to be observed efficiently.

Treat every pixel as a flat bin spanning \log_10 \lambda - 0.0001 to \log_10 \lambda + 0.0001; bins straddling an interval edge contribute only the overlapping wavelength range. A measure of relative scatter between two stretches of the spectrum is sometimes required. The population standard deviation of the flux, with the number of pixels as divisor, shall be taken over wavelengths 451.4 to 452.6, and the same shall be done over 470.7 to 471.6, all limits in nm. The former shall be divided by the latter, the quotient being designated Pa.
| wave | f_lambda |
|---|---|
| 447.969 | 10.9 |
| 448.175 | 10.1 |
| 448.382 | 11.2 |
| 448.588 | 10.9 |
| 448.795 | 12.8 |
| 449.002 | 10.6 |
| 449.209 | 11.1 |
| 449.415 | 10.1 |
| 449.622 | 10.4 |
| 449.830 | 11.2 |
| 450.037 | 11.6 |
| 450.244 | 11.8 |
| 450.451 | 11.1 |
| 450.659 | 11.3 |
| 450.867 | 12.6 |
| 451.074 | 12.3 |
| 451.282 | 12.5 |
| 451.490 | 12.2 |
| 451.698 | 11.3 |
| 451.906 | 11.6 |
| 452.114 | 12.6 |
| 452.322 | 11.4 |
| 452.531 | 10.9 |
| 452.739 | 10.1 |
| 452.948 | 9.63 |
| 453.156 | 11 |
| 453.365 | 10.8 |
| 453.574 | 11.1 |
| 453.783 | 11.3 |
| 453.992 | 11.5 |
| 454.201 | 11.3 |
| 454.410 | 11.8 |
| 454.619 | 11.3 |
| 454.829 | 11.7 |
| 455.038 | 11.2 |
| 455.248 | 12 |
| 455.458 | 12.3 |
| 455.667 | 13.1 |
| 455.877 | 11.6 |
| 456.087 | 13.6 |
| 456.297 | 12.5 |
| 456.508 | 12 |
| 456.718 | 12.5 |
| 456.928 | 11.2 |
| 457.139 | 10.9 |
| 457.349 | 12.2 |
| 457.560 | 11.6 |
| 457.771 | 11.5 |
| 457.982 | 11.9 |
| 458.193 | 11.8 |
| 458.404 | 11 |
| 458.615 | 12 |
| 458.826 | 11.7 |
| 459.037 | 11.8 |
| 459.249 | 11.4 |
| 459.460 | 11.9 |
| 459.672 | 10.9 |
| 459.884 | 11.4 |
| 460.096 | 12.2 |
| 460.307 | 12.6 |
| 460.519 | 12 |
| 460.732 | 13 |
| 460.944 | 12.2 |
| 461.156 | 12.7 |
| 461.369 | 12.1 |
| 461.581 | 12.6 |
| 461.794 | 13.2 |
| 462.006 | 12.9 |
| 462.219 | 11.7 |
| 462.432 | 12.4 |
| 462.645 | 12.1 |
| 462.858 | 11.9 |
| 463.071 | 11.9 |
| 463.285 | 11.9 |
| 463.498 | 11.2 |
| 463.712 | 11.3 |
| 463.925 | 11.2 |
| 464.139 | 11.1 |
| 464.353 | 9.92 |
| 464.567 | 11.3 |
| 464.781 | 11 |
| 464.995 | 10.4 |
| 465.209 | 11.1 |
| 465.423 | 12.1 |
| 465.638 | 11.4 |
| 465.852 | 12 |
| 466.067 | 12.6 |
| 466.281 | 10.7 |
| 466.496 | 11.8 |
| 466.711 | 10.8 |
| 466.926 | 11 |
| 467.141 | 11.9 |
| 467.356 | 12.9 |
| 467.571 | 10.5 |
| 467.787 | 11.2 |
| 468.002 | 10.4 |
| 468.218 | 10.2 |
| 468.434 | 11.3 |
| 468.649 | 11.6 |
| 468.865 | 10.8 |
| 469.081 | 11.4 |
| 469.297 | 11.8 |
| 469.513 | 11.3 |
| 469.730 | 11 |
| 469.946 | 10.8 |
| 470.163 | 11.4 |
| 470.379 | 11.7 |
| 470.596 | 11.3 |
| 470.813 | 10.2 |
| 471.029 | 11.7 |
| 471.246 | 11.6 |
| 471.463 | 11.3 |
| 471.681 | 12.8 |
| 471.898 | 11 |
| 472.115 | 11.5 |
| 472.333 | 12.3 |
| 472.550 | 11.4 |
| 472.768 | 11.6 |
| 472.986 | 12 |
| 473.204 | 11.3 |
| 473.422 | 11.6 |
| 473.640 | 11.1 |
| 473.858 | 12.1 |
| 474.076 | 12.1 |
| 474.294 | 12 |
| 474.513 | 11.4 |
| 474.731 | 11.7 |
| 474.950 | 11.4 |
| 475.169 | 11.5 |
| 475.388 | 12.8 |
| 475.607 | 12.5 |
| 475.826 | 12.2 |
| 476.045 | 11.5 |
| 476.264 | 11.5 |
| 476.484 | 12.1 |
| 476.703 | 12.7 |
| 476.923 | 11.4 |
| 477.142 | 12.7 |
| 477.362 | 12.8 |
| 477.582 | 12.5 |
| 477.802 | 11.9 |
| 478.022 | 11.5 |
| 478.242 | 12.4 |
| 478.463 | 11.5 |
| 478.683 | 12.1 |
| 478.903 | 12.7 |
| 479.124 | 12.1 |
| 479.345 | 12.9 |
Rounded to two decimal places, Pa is 0.96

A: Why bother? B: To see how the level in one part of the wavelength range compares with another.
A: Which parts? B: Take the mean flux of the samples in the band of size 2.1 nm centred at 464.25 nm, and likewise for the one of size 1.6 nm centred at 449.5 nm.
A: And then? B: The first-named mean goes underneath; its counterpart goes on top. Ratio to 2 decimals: 1.01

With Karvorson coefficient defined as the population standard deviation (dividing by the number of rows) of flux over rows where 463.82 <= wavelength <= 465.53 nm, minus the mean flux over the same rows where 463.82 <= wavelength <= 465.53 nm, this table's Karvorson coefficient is -10.41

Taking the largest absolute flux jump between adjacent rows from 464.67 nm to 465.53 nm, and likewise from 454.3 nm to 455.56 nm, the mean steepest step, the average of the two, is 0.90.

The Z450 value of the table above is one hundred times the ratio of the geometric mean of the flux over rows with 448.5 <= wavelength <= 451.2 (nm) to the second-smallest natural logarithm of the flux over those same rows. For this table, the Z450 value 484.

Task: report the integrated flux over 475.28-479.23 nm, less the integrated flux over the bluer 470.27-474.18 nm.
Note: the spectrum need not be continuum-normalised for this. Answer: 2.7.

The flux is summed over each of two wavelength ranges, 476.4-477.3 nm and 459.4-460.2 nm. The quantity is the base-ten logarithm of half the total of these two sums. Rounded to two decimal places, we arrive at 1.68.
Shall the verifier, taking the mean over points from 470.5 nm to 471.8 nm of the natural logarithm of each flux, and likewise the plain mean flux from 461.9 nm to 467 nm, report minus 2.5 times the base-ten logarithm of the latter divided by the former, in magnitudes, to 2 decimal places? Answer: -1.68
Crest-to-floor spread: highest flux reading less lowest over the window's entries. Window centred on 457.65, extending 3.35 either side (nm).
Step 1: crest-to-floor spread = 2.7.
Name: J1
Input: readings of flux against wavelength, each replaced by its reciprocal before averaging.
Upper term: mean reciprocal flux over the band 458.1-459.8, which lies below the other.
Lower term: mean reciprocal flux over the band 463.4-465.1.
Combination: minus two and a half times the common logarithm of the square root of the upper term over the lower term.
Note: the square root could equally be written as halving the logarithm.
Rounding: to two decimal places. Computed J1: 0.03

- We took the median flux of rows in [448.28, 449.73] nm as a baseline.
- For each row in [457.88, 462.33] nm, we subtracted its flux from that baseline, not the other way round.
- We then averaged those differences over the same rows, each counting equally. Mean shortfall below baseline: -1.15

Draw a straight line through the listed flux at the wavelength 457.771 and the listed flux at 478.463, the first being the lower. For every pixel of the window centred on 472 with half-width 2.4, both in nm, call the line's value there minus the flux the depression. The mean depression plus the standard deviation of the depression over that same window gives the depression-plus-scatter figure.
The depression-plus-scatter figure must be 0.5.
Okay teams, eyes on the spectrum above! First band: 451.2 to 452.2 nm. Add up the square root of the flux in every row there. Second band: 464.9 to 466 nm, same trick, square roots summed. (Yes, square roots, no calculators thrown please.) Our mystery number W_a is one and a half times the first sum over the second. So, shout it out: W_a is 1.54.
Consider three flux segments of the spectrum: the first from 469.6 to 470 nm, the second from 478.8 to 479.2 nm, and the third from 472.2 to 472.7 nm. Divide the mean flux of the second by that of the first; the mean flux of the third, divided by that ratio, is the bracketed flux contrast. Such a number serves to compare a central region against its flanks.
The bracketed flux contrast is 10.4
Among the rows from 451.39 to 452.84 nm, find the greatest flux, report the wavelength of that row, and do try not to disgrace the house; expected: 452.114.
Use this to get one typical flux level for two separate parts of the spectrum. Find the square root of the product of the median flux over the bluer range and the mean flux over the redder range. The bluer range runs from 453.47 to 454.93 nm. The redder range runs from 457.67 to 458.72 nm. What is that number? 11.47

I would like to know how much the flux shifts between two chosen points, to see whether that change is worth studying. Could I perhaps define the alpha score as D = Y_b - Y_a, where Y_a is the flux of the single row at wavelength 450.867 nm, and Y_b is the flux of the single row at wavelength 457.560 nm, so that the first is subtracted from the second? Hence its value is -1.0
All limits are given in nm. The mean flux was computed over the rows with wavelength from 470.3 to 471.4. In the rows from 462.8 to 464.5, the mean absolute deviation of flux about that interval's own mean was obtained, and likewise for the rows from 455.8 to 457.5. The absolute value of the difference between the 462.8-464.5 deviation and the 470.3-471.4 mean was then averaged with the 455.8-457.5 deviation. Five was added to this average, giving 10.74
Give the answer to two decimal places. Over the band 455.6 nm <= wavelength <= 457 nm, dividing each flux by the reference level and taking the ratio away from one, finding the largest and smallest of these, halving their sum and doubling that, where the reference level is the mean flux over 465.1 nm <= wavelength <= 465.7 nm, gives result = -0.15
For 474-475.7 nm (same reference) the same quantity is -0.10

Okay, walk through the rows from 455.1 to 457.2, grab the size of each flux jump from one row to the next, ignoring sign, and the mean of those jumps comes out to 0.9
